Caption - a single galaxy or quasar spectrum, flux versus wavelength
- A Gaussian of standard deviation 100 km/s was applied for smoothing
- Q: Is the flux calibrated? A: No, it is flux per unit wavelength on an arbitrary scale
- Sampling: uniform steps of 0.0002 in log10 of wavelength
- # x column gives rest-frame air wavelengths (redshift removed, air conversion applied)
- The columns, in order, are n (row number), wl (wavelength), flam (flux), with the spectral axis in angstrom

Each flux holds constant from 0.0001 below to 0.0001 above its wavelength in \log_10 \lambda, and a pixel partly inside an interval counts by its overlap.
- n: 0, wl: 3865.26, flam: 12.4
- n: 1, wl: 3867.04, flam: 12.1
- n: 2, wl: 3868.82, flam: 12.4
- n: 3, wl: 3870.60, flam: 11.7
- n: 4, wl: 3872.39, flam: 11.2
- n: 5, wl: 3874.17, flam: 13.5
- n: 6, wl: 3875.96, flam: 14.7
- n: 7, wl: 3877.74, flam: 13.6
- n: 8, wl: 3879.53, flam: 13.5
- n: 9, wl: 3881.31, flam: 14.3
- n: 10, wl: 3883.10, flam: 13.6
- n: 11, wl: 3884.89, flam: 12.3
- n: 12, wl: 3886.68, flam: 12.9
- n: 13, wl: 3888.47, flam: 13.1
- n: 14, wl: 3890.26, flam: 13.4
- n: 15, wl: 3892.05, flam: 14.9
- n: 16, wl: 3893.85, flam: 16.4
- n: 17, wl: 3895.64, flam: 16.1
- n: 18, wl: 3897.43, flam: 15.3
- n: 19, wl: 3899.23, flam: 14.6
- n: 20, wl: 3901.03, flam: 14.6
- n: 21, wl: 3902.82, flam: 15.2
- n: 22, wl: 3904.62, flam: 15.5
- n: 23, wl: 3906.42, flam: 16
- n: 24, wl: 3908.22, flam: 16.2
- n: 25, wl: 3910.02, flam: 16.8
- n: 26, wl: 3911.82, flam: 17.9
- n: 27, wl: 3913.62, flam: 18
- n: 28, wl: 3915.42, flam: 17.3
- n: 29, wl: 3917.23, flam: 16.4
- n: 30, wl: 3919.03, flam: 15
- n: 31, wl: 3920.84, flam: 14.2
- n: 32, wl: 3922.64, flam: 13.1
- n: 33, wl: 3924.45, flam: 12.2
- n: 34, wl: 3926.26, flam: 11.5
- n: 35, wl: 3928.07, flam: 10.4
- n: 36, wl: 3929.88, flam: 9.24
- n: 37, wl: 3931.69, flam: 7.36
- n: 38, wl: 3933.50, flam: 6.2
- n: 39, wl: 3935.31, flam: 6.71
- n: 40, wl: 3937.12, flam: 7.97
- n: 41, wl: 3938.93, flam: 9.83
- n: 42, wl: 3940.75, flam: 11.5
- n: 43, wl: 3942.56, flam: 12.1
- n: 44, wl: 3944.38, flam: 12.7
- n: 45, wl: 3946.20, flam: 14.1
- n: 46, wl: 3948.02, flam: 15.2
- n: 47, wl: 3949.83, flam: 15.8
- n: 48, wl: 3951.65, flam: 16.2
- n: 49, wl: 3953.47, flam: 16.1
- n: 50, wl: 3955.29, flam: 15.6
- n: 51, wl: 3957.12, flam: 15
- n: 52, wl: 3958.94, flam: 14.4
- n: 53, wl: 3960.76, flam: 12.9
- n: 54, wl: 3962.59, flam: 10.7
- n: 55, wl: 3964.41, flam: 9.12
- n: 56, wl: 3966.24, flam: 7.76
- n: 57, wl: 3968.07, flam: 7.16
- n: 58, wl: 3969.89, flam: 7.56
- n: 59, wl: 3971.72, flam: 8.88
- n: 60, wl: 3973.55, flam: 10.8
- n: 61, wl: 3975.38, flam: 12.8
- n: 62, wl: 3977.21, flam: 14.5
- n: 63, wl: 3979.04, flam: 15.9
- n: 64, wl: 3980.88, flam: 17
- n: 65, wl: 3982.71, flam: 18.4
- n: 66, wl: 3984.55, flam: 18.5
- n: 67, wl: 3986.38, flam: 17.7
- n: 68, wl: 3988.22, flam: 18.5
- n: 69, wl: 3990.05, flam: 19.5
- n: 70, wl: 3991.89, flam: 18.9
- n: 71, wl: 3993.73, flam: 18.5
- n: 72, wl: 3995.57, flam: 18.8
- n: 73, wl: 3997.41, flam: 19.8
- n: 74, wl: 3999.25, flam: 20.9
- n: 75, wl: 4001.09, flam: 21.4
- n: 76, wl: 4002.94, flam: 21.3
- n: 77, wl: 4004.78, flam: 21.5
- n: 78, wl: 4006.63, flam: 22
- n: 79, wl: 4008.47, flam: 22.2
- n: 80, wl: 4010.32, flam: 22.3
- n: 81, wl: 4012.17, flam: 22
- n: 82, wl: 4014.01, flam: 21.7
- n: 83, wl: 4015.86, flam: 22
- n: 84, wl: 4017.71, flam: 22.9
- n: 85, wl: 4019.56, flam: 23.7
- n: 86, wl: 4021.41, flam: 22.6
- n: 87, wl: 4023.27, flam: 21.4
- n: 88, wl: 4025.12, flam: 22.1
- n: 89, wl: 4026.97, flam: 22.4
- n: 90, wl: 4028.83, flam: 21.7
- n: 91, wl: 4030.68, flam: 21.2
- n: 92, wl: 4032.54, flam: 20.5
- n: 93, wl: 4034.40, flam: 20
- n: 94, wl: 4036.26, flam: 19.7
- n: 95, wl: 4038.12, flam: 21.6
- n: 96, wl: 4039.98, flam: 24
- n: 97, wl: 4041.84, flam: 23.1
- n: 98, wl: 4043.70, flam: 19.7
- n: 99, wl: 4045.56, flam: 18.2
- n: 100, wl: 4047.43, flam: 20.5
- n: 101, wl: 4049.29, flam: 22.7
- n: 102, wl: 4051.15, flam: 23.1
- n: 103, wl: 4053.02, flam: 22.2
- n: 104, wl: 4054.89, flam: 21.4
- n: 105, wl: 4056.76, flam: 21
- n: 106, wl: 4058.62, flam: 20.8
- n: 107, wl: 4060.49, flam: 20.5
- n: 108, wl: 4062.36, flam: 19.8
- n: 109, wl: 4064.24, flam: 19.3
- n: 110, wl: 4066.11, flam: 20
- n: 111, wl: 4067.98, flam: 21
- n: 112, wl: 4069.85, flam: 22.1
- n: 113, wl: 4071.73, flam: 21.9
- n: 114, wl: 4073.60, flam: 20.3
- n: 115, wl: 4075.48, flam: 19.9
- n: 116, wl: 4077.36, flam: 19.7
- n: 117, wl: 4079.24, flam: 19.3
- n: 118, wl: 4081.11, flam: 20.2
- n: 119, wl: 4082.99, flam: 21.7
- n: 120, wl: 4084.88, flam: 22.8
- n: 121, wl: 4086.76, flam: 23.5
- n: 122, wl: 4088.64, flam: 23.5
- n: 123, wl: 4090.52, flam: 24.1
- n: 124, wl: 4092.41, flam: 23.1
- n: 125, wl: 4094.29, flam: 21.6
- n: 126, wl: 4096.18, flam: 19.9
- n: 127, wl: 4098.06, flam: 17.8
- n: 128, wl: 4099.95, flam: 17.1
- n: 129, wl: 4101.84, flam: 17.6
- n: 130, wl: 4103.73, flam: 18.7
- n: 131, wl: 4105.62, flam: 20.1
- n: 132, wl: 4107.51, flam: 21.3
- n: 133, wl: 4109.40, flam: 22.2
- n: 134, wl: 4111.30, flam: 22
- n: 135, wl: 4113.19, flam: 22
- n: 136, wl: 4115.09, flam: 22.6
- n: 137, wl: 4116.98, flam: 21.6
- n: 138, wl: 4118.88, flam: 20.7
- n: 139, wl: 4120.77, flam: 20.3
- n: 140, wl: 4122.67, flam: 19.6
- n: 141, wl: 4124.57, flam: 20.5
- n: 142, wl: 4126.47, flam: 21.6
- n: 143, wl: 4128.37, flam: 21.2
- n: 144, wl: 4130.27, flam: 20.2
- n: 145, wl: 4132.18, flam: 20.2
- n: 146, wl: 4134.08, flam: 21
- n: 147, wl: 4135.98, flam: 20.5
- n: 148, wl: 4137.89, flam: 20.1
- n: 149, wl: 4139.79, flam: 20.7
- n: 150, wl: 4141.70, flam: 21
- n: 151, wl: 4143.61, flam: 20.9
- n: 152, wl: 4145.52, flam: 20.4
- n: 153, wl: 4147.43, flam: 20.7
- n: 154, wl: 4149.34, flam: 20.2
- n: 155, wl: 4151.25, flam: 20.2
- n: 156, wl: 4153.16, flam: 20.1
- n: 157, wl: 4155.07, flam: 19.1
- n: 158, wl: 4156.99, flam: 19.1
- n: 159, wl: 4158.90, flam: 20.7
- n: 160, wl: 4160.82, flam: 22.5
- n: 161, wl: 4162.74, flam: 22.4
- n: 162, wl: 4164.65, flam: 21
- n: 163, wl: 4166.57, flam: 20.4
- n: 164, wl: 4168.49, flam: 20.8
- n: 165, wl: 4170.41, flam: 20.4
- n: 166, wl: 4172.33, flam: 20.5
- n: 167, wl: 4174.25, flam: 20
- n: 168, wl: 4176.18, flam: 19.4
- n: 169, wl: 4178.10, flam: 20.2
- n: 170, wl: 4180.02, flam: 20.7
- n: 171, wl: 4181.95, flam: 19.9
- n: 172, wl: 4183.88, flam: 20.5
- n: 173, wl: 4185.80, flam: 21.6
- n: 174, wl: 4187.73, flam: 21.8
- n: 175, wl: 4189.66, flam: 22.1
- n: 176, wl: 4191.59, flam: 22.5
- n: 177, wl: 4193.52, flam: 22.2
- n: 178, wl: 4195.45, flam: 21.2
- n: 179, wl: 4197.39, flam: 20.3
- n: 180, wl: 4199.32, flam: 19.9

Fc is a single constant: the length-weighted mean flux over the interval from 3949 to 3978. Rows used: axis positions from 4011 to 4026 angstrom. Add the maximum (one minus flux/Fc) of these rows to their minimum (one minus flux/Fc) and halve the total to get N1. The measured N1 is -0.9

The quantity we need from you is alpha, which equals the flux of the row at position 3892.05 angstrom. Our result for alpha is 14.9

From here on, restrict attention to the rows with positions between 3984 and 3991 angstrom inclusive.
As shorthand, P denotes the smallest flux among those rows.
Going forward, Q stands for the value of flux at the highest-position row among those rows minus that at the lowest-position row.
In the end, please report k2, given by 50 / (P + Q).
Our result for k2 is 2.7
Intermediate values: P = 17.7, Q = 1.0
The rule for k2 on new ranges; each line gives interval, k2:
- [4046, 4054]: 2.3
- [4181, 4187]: 2.3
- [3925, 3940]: 11.0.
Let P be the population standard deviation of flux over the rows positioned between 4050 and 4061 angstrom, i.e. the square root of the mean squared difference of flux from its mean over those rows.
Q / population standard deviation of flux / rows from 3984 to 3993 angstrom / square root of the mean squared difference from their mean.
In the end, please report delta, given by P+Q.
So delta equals 1.5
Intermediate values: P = 0.9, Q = 0.6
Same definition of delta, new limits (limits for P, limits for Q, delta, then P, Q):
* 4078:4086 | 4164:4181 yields 1.8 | 1.3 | 0.4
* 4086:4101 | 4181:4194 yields 3.5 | 2.6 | 0.9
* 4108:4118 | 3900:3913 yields 1.3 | 0.3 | 1.0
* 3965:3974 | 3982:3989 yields 1.6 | 1.3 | 0.3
